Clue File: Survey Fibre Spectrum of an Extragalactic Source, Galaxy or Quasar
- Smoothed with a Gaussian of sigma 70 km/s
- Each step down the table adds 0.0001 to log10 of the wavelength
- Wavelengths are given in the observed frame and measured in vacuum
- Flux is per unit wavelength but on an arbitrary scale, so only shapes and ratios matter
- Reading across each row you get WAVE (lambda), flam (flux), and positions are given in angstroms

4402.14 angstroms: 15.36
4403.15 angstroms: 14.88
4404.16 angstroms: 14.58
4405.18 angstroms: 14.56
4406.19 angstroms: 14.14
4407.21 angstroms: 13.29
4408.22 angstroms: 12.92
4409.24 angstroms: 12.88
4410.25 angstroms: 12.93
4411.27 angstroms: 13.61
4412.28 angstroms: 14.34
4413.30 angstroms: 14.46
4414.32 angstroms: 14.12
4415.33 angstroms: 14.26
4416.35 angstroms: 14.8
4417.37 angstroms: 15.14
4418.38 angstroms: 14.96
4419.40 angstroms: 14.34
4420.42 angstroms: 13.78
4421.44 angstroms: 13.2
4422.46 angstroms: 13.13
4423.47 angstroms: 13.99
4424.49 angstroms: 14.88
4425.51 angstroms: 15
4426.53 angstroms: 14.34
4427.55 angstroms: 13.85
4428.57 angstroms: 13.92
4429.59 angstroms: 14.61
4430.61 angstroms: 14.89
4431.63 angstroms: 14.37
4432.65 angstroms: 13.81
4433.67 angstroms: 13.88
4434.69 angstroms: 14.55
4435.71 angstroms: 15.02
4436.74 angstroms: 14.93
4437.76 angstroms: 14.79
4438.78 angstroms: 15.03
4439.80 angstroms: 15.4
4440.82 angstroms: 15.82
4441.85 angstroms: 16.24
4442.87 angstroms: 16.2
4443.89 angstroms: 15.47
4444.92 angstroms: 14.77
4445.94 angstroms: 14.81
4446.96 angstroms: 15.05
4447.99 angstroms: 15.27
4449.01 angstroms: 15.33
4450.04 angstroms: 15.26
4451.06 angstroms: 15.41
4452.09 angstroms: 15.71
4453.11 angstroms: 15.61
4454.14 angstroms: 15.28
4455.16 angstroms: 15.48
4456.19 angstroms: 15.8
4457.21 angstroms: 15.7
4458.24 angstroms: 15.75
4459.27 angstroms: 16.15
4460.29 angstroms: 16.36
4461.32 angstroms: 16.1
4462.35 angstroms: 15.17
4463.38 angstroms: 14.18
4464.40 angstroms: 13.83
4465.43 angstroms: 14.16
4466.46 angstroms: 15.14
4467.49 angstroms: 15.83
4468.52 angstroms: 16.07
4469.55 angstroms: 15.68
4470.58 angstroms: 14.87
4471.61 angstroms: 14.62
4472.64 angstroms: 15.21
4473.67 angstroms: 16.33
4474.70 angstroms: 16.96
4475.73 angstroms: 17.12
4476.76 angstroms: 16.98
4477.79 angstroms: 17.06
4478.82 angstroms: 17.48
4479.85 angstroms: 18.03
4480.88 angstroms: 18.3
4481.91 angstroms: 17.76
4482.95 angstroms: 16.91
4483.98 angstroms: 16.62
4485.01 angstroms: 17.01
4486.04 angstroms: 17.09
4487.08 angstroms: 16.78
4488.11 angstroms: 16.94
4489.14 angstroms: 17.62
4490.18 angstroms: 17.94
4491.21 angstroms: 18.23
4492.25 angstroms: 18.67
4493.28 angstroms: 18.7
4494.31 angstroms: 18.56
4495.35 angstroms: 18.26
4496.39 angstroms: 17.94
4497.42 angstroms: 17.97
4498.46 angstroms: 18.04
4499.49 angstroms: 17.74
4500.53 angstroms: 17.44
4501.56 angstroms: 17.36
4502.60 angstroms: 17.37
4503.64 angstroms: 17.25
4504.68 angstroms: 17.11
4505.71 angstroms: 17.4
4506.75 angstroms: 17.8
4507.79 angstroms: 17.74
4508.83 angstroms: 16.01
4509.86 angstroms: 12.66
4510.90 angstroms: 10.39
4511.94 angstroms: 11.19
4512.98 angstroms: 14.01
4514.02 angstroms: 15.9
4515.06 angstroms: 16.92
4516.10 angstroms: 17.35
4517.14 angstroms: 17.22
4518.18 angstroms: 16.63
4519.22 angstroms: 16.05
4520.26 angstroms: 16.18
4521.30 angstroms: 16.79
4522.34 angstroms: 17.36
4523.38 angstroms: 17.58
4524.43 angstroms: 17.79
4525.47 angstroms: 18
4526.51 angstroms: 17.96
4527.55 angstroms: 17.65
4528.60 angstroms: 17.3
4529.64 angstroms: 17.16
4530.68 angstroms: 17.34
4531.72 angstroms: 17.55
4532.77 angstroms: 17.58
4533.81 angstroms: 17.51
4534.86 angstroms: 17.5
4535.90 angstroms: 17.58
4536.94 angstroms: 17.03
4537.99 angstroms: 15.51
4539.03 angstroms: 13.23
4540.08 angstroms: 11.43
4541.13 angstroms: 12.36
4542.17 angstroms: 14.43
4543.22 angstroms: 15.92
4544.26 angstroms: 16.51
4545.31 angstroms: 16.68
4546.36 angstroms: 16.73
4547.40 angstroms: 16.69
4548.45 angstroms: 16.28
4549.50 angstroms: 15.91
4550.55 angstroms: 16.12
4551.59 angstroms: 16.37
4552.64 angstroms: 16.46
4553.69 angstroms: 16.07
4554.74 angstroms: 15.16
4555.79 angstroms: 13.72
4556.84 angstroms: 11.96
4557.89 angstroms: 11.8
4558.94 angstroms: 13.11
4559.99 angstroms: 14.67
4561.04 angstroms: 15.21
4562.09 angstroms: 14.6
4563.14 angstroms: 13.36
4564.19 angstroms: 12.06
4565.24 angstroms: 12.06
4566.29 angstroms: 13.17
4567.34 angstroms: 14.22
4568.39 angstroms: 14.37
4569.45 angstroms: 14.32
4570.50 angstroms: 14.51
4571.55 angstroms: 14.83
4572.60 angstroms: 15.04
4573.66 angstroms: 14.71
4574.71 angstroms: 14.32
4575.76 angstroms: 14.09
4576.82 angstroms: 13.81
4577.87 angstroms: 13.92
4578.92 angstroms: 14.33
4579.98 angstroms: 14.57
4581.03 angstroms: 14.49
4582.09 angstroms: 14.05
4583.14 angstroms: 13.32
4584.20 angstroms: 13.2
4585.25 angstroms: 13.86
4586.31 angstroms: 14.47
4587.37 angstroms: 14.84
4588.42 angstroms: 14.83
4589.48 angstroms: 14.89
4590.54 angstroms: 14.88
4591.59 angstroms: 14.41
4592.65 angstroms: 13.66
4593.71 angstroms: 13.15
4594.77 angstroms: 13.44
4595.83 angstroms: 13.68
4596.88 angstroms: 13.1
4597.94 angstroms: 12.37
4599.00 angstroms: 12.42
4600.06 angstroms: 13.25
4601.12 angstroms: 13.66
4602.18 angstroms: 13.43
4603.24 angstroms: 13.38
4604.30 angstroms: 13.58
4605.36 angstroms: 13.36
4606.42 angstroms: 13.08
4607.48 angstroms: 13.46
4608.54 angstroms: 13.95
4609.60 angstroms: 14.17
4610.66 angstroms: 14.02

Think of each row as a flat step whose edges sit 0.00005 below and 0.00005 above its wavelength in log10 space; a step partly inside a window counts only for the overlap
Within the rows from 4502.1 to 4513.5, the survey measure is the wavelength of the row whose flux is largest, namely 4506.75 angstroms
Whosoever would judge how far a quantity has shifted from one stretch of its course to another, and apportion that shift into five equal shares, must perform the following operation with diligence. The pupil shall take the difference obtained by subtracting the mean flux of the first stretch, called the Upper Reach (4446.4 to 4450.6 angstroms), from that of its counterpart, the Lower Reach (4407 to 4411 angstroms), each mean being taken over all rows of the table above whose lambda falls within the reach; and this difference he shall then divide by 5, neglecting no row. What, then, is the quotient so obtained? -0.44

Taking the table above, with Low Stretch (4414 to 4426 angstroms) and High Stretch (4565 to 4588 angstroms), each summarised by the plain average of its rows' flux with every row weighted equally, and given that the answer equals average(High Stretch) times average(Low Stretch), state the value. 202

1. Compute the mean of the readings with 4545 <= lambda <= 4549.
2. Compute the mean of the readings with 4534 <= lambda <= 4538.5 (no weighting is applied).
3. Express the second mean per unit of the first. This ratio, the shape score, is 1.02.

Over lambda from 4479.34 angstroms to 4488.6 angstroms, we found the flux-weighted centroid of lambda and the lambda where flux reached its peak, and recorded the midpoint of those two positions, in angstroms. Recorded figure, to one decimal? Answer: 4482.4 angstroms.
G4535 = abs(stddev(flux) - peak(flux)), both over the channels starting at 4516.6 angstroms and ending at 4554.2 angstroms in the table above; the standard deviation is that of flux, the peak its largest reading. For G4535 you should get 16.5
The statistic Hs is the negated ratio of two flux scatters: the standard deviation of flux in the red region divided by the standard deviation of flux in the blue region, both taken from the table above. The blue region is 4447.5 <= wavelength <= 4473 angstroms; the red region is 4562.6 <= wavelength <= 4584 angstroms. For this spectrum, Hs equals -1.3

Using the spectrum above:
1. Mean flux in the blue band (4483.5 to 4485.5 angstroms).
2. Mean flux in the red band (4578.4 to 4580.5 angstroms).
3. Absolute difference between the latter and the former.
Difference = 2.4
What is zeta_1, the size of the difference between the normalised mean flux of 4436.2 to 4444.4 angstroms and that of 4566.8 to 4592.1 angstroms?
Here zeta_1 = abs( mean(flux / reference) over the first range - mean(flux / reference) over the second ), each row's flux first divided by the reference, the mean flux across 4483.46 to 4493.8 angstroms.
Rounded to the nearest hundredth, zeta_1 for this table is 0.06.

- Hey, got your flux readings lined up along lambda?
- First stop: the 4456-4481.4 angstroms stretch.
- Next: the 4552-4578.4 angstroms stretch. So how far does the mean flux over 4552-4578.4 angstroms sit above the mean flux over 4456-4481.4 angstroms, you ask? -1.9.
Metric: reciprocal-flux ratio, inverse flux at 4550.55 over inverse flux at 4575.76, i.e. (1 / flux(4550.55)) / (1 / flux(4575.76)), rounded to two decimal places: 0.87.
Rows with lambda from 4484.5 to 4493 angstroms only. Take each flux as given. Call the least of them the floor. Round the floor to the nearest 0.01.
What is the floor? 16.78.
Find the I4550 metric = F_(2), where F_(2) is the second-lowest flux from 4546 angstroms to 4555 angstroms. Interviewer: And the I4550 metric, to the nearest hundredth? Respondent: 15.91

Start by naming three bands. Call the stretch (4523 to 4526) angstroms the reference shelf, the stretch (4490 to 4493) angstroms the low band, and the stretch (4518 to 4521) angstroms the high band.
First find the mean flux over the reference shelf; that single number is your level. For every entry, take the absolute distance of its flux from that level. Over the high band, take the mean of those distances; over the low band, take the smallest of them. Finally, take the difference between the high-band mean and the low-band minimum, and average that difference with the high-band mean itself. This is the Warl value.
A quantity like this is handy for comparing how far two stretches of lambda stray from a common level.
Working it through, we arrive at 1.4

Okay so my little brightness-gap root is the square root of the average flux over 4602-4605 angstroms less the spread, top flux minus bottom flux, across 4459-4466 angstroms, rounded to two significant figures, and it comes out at 3.3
